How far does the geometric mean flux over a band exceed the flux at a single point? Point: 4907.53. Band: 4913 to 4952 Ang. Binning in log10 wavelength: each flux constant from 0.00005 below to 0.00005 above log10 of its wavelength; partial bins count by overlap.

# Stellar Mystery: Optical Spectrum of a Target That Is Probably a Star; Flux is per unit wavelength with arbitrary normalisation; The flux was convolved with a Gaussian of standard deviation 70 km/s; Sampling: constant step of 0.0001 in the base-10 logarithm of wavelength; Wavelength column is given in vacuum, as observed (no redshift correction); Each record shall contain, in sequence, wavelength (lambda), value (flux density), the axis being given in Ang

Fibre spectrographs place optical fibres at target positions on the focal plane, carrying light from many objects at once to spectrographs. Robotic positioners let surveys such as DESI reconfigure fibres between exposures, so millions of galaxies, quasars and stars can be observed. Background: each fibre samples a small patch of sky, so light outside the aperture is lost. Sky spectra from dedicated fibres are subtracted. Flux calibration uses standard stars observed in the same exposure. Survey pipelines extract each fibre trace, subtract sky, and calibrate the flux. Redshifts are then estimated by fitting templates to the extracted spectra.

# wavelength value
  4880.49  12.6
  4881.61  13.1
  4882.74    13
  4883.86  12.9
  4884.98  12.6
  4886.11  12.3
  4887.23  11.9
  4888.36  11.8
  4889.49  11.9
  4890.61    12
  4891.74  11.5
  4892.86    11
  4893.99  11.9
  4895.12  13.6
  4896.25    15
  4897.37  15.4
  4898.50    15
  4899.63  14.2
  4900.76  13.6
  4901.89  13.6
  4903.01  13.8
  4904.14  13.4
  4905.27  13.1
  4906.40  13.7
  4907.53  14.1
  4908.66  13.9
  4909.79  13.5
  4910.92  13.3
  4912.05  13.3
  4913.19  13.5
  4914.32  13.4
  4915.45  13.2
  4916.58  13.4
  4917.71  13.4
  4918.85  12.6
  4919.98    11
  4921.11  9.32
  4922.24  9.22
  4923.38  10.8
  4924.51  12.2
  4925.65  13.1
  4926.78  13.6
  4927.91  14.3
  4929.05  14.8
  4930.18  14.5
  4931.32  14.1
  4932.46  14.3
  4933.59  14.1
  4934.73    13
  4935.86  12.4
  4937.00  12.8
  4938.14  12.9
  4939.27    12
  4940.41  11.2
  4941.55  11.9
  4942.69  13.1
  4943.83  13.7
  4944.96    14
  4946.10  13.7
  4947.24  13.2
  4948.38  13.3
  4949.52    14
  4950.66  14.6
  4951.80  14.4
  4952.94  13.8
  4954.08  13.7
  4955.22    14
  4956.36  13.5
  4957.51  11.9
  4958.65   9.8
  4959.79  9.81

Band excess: -1.2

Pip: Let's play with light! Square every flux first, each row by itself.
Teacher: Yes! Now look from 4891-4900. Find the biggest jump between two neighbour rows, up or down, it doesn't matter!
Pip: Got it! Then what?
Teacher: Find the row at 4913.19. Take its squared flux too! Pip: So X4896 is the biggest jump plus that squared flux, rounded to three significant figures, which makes 226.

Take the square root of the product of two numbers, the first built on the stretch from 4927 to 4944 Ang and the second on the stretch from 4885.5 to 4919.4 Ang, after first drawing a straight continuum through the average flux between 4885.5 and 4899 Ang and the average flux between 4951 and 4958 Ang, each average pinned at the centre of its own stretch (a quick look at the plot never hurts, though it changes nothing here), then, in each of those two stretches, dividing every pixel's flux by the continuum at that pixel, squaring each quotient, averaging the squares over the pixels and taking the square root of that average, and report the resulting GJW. 1.01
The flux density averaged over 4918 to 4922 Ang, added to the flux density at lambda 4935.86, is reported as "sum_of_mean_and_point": 23.4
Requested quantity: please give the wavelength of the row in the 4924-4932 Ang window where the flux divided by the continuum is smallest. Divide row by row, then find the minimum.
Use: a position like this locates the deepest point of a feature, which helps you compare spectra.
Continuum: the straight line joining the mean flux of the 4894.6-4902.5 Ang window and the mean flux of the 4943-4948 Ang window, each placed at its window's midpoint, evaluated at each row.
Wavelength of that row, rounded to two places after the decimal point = 4924.51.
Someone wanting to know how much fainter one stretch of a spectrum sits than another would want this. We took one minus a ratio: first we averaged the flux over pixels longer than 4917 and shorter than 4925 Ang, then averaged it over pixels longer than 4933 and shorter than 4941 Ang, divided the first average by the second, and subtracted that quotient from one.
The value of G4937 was 0.11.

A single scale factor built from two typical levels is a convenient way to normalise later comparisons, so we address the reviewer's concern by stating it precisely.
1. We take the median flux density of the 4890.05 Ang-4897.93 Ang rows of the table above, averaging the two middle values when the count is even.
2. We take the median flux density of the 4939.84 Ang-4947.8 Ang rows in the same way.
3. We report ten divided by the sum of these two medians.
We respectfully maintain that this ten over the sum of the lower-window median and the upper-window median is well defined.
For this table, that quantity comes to 0.397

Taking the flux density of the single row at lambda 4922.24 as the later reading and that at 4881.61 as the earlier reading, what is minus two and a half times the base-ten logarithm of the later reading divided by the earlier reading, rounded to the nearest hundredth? 0.38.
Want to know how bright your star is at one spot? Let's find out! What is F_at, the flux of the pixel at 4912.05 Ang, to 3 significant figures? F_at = 13.3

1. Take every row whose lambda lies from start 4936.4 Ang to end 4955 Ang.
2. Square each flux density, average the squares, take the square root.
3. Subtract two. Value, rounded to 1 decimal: 11.3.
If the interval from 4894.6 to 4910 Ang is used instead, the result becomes 12.0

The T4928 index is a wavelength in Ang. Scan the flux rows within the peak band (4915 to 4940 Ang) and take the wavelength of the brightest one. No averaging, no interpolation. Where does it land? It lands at 4929.05 Ang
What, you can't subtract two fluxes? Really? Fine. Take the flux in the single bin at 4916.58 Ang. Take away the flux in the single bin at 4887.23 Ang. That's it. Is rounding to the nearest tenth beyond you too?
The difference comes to 1.5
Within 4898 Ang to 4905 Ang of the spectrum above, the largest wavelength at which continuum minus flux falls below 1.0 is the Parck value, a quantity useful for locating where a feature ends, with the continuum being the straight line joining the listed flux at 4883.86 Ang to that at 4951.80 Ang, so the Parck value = 4904.14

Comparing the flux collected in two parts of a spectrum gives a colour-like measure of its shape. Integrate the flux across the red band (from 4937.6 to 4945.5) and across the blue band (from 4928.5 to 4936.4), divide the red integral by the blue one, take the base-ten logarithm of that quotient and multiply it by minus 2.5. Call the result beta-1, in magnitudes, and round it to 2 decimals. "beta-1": 0.10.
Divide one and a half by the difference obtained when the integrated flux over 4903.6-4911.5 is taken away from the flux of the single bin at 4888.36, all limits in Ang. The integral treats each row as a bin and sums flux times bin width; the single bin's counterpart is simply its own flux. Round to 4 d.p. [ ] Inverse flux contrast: -0.0157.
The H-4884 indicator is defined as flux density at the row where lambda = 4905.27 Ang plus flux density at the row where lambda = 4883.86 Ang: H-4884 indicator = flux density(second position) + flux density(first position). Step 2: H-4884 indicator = 26.0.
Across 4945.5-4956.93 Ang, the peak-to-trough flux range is 1.4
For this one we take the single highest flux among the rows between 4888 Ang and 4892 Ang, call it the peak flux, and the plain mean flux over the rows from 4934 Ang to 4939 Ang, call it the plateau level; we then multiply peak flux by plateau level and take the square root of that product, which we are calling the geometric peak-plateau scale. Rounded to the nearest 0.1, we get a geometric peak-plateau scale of 12.4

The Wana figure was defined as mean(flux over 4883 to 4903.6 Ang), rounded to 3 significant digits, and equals 13.0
